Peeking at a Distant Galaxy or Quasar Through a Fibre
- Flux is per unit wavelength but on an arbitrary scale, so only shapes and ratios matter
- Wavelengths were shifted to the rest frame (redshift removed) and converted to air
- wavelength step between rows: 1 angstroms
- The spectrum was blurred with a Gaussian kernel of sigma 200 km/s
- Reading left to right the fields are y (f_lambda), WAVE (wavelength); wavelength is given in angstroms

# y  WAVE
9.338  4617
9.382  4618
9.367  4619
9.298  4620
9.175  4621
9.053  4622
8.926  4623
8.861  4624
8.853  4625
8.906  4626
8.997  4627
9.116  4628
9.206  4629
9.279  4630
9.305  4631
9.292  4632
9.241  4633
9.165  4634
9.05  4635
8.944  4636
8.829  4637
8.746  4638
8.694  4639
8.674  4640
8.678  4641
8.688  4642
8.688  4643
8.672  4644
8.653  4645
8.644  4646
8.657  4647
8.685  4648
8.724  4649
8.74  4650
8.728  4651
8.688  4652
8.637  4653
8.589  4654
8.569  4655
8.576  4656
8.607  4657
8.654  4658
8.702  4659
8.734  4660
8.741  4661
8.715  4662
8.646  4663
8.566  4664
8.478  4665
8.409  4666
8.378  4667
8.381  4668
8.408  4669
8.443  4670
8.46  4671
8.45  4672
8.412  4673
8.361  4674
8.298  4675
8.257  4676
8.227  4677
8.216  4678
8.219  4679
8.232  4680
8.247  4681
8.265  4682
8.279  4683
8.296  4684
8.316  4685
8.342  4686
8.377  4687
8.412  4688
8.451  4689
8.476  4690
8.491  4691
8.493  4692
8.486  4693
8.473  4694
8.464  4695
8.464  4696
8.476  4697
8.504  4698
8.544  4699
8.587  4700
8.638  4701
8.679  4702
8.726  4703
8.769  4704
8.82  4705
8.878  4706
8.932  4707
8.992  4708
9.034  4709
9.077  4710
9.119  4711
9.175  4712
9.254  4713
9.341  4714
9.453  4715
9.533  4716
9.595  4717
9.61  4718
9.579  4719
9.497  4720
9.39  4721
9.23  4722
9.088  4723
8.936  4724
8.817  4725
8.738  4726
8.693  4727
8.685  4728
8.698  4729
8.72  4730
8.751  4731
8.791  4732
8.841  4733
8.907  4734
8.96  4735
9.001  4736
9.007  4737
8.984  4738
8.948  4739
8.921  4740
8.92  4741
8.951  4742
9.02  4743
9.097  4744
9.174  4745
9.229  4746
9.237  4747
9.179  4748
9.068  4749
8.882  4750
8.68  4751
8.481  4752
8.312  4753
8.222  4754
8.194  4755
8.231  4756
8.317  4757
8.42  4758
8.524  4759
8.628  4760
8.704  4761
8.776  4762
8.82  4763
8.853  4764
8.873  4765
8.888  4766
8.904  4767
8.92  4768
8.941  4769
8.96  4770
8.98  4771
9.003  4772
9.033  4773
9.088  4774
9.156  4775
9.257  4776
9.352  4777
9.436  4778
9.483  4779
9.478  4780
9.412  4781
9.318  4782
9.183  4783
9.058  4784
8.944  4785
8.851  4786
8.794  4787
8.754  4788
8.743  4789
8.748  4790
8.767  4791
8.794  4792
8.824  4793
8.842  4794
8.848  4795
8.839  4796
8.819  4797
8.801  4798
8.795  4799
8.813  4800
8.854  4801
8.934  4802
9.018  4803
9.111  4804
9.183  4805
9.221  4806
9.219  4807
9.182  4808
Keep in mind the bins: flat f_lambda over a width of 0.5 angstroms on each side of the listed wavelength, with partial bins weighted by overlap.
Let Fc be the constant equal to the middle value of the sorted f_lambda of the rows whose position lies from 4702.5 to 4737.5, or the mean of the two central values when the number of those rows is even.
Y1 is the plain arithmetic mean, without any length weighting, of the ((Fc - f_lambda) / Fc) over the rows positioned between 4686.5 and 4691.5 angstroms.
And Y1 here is 0.061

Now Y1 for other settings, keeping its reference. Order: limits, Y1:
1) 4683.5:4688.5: 0.072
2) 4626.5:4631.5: -0.021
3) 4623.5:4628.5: 0.005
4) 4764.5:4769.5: 0.010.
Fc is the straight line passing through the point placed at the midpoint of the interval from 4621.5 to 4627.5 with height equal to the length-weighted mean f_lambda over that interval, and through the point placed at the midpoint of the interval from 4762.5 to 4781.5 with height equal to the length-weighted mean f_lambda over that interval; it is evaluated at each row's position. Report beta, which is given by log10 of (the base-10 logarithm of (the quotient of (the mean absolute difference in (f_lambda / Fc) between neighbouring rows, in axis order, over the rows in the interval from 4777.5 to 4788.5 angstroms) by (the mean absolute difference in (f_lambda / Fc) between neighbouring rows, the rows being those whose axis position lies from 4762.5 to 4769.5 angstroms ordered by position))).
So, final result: -0.2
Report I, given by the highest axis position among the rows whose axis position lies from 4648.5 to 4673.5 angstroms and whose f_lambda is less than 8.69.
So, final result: 4673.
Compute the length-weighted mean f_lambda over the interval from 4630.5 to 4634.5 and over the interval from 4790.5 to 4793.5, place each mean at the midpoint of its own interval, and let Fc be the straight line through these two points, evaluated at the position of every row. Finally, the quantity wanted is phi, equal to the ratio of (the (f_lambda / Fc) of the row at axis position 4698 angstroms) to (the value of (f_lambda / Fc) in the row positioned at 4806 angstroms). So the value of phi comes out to 0.89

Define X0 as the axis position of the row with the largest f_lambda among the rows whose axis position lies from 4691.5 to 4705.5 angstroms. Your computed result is 4705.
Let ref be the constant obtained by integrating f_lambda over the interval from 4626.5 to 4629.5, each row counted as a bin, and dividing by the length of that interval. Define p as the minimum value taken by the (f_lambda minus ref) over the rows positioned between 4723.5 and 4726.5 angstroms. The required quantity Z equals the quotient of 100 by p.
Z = -271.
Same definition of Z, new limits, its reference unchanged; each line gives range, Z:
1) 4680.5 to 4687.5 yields -116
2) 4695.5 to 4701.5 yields -156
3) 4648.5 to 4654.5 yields -193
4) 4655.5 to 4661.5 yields -189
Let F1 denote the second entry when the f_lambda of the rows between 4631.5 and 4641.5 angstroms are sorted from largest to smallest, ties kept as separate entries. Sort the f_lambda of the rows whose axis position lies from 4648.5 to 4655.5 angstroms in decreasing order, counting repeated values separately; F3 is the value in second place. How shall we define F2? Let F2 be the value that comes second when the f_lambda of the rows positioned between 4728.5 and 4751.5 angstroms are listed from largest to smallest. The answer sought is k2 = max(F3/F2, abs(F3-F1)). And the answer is 0.95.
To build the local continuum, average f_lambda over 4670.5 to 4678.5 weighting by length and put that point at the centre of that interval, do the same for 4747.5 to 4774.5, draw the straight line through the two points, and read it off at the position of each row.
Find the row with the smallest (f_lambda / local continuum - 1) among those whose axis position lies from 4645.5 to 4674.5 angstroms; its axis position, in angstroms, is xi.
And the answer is 4674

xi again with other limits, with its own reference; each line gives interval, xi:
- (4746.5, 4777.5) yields 4755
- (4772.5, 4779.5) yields 4773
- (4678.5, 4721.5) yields 4679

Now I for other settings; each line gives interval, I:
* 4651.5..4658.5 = 4658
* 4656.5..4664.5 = 4664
